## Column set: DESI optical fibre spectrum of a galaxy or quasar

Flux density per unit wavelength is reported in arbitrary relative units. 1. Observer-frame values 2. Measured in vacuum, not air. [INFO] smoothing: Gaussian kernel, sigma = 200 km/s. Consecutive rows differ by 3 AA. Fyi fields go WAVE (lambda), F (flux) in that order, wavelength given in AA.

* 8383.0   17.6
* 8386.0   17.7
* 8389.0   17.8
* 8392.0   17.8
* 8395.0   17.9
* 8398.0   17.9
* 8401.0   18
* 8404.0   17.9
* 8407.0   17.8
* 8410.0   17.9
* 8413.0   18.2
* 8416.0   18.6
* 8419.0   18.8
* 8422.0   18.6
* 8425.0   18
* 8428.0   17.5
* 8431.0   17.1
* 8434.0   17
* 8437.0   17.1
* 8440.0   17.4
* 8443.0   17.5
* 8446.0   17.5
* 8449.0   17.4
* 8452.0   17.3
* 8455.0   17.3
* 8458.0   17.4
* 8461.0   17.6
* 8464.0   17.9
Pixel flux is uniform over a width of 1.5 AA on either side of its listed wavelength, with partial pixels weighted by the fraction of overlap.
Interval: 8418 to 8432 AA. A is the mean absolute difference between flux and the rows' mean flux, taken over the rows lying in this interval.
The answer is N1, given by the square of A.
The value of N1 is 0.31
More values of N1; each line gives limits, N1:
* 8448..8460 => 0.00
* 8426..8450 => 0.03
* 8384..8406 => 0.01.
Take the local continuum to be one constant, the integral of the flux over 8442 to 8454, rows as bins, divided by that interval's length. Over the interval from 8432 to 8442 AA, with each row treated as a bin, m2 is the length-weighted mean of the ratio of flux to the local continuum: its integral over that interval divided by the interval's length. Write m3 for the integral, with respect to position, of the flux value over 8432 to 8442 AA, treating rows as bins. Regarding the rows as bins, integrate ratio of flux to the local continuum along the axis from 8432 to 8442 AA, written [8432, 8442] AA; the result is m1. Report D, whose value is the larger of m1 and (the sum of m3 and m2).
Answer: 173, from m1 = 10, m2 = 0.99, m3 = 172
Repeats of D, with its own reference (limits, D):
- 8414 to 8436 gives 395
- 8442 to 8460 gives 314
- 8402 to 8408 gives 108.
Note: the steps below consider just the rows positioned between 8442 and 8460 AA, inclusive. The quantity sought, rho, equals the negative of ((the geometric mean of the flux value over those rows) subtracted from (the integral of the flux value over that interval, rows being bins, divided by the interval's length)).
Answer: -0.003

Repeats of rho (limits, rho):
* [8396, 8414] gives 0.008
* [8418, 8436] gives 0.034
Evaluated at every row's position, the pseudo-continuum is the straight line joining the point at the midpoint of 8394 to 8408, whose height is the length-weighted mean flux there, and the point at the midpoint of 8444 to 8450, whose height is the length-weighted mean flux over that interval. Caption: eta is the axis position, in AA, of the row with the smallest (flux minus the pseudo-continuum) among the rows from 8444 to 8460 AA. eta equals 8452.0 AA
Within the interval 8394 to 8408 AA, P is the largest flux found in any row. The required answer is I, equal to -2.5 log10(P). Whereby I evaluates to -3.14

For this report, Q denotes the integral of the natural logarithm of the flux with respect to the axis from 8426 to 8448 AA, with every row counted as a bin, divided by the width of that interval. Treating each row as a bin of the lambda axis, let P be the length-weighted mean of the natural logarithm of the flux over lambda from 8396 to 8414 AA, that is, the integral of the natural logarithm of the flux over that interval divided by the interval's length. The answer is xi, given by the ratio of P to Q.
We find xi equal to 1.01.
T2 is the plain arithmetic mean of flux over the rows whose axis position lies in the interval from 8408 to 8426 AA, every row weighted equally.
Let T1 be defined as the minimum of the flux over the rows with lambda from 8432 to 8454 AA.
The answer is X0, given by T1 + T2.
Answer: 35.35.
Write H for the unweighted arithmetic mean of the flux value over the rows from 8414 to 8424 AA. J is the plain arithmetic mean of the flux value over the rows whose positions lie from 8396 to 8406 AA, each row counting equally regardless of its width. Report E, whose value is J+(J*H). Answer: 353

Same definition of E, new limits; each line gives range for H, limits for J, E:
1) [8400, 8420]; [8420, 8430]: 346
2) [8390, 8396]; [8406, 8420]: 344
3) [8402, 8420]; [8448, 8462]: 334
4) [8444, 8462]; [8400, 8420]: 335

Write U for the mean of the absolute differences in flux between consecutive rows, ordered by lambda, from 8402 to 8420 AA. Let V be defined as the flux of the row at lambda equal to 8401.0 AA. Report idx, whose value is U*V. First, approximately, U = 0.22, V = 18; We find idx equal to 4.0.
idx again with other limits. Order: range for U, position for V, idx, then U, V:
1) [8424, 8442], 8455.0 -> 4.8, 0.28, 17.3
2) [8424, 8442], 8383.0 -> 4.9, 0.28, 17.6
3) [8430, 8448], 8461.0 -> 2.1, 0.12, 17.6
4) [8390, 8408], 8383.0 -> 1.4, 0.08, 17.6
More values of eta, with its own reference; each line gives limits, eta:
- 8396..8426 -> 8407.0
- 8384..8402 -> 8386.0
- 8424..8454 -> 8434.0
